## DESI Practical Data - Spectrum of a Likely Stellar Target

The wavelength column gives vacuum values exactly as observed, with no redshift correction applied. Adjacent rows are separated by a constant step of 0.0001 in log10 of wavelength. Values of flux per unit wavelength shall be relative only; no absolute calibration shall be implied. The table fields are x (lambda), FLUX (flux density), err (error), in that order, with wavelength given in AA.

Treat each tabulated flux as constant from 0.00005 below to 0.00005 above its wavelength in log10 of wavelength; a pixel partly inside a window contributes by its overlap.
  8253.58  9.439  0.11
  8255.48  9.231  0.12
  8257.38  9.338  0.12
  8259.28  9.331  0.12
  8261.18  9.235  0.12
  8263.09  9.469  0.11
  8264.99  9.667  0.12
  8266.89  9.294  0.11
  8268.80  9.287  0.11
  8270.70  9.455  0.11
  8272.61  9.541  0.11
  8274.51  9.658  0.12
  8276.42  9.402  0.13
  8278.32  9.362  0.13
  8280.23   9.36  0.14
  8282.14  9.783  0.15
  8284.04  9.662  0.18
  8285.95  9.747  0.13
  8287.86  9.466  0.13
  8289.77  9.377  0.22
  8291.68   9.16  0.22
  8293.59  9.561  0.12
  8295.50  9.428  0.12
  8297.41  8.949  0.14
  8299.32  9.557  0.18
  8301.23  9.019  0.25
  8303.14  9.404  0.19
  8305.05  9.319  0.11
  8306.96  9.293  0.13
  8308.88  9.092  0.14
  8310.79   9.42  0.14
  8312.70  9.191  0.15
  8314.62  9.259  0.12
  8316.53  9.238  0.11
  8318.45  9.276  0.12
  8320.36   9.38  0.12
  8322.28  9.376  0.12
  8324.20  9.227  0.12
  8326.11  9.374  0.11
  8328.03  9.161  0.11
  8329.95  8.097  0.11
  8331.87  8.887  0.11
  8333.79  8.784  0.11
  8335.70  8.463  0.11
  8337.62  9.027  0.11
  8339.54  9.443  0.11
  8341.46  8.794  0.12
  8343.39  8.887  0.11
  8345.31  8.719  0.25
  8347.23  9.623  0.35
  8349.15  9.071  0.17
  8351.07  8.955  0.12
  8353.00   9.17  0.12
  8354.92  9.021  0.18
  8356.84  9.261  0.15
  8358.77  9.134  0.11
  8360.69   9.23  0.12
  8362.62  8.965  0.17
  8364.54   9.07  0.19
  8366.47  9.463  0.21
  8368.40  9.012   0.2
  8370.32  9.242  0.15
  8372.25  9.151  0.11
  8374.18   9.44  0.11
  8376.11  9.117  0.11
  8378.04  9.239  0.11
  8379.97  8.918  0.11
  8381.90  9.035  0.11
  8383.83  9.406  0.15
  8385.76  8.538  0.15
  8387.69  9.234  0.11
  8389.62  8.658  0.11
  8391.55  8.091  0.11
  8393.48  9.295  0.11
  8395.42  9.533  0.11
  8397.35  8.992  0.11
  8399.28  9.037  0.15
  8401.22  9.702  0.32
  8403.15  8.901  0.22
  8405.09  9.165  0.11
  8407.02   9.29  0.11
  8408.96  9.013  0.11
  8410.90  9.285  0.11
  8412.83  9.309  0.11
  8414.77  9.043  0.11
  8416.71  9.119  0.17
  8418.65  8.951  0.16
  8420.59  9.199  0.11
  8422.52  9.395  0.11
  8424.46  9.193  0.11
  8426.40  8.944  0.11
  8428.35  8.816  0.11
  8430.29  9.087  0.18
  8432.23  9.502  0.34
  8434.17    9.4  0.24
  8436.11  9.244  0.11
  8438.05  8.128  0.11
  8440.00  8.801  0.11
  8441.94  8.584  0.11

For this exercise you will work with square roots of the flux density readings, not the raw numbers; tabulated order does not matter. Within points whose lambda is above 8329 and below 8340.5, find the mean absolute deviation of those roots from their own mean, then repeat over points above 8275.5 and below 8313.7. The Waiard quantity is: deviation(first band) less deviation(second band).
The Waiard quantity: 0.030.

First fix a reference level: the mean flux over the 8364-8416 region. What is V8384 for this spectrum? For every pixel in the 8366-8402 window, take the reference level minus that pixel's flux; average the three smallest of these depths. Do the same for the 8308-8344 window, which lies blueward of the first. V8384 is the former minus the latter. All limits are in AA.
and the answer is -0.15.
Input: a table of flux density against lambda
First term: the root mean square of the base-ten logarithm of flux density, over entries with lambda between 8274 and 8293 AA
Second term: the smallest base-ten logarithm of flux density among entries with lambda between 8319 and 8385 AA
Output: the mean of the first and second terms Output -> 0.943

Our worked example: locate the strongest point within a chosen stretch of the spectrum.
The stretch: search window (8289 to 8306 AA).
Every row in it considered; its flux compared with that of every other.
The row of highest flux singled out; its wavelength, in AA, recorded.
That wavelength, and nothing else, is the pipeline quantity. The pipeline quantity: 8293.59 AA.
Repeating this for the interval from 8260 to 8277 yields 8264.99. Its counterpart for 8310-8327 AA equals 8310.79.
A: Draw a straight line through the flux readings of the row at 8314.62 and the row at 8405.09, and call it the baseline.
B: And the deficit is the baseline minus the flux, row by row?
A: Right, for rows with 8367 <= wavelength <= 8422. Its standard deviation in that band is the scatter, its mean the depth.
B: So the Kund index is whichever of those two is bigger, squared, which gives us 0.10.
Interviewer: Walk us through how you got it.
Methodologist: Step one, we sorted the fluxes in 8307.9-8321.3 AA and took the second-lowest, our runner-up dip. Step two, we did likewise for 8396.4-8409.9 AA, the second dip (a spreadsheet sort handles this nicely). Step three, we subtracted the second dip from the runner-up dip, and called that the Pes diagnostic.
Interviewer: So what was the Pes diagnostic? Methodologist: 0.20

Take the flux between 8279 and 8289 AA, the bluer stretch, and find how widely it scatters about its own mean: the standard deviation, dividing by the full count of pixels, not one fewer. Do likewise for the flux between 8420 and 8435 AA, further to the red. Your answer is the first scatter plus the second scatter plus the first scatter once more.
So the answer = 0.55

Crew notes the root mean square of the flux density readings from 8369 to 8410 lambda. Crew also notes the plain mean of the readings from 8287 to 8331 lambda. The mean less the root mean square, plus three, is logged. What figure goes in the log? 3.14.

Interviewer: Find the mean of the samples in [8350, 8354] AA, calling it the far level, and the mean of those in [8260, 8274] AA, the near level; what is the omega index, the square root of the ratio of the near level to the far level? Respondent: 1.020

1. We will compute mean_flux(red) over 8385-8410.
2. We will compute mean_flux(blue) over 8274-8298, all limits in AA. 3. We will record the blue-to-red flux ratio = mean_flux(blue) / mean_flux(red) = 1.05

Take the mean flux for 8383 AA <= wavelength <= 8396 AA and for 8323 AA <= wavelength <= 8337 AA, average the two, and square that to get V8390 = 79.4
